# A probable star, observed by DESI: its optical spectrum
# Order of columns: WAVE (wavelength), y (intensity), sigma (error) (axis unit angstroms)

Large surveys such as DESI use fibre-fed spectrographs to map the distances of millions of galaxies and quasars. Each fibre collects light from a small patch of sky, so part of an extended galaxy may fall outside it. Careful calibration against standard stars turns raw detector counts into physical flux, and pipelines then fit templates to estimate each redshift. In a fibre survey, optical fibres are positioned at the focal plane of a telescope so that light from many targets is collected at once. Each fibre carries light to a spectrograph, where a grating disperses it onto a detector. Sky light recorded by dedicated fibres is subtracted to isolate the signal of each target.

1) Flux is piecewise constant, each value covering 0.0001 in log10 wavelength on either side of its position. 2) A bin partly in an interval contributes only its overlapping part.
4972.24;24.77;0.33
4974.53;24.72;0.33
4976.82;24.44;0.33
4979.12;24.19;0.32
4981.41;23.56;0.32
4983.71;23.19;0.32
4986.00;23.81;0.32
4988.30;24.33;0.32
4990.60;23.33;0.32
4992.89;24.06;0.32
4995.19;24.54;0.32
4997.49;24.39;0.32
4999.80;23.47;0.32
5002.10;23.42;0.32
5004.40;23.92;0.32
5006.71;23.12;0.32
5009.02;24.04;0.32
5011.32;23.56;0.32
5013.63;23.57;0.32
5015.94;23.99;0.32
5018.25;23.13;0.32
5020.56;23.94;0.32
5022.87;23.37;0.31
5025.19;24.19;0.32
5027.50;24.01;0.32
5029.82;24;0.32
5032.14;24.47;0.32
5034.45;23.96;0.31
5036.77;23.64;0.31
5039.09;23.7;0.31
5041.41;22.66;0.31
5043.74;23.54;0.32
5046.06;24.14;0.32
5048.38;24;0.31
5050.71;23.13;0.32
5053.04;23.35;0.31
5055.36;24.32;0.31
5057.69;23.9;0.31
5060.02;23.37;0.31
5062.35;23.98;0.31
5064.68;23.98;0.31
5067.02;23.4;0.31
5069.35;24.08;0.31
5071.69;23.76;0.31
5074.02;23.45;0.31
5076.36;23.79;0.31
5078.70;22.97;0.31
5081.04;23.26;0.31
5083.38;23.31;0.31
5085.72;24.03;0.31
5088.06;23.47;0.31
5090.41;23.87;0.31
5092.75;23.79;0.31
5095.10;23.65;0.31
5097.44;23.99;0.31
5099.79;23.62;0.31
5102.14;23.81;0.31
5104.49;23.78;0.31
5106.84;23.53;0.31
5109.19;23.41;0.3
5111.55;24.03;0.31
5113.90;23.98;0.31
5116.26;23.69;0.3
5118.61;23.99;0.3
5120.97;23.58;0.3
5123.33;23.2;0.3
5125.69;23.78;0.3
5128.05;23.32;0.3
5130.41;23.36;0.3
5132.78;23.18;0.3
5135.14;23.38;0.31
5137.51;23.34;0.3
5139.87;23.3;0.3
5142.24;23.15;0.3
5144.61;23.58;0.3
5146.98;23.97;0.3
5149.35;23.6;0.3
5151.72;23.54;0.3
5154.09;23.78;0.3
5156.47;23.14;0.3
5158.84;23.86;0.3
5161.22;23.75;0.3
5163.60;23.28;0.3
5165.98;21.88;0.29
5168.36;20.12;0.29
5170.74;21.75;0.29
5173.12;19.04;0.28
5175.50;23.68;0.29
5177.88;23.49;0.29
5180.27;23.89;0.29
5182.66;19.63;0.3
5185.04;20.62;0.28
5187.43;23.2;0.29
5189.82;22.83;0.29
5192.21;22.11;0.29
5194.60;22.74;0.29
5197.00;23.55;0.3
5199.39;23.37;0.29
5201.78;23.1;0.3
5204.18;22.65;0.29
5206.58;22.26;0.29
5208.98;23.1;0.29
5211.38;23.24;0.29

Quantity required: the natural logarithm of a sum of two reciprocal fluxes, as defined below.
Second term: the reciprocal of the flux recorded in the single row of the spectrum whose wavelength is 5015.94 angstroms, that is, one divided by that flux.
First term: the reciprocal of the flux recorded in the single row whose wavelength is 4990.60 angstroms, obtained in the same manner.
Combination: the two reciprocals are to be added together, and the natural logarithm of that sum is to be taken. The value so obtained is -2.47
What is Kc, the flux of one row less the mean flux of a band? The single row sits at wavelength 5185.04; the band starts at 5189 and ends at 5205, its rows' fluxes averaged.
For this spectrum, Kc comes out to -2.29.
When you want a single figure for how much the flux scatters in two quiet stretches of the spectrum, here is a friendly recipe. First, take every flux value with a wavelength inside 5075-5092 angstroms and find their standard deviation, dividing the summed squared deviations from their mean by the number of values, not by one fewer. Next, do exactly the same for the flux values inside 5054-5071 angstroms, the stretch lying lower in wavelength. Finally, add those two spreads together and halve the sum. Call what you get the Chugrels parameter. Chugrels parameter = 0.339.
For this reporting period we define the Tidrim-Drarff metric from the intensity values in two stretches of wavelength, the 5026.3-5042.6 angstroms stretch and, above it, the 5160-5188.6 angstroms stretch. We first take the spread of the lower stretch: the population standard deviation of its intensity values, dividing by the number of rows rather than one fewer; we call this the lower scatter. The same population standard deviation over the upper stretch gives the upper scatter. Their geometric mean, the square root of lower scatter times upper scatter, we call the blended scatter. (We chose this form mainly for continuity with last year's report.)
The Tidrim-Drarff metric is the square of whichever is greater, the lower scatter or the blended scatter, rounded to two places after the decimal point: 0.88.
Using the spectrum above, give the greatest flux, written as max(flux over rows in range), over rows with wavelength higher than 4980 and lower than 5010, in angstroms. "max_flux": 24.54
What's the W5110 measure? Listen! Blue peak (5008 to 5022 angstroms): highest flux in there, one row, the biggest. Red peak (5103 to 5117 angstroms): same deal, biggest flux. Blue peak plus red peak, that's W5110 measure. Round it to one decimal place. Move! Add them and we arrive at 48.1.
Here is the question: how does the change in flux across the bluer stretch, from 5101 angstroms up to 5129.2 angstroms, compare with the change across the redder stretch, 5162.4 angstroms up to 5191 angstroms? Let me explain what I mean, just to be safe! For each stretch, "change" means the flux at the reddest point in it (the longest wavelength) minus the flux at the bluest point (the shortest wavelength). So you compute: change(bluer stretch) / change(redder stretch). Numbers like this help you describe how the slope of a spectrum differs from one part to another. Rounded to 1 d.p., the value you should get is 1.1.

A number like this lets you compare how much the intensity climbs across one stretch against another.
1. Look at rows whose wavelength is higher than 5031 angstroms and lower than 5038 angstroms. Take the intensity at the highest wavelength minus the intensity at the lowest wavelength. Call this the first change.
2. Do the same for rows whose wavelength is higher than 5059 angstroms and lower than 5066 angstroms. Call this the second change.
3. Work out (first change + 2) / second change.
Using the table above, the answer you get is 1.9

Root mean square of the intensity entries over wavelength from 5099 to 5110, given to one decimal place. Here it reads 23.6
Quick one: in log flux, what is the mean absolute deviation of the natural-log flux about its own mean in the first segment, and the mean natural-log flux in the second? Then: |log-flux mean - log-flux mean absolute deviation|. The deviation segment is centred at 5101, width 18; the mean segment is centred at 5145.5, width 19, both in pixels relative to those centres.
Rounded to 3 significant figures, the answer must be 3.15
